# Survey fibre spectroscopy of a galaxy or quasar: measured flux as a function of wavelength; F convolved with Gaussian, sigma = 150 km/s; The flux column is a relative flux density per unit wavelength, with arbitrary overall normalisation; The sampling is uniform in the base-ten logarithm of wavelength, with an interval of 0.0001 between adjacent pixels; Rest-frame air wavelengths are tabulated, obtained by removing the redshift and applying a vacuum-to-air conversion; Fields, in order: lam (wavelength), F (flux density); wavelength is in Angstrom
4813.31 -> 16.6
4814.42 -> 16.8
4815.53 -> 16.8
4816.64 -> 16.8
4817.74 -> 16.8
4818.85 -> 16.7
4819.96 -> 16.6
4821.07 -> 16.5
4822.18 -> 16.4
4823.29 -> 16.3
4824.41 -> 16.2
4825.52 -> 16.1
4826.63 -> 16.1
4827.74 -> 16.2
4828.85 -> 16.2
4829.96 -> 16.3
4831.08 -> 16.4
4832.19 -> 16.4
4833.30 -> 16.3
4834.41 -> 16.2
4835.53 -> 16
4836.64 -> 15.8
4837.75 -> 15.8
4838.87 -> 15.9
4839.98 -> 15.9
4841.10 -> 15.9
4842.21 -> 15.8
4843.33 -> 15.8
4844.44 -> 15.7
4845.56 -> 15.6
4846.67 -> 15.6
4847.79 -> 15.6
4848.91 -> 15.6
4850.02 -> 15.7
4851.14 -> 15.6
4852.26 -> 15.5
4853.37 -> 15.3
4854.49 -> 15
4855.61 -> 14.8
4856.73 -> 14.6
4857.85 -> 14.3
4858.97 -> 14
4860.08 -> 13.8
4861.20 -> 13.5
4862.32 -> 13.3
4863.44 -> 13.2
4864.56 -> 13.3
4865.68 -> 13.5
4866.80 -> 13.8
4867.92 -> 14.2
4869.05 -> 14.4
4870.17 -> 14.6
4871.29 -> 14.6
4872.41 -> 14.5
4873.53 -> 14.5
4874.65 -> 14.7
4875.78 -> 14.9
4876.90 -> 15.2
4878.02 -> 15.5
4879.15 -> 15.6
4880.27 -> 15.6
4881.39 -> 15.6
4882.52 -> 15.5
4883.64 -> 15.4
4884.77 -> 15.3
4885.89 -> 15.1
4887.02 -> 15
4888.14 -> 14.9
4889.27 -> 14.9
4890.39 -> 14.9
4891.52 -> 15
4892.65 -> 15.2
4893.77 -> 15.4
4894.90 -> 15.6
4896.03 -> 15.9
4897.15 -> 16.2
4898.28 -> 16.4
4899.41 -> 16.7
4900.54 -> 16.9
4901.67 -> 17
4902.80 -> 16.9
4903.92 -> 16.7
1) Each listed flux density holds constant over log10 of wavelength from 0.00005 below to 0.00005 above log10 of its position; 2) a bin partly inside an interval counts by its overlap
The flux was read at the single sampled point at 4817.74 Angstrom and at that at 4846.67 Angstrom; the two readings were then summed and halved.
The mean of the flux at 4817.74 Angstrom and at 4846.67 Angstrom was 16.2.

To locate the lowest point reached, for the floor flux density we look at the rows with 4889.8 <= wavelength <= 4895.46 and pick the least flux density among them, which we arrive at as 14.9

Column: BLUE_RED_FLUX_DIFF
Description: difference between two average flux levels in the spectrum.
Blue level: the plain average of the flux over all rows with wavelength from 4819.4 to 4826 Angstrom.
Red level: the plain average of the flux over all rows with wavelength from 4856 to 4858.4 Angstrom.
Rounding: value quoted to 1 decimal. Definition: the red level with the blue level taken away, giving -1.9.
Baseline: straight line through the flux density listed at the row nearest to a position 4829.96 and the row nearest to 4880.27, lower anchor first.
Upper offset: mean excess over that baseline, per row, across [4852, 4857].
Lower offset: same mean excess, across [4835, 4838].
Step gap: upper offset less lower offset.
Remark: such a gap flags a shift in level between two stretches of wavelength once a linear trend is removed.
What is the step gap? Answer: -0.58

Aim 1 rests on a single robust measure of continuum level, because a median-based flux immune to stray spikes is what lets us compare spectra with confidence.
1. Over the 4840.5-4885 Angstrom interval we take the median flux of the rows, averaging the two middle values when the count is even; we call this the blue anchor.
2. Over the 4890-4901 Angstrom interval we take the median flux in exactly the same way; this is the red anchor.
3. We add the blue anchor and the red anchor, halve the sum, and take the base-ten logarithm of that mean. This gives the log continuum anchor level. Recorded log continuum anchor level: 1.19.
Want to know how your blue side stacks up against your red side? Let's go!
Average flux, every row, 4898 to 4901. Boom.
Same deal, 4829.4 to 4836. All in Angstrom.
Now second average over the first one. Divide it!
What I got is 0.98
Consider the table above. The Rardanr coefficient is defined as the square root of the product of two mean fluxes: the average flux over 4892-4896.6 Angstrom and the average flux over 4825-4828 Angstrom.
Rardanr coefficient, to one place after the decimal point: 15.8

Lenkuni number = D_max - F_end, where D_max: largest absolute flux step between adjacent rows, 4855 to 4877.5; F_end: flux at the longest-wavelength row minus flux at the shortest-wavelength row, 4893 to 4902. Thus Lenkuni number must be -1.2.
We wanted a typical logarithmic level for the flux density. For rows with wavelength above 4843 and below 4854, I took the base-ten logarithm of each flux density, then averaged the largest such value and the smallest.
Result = 1.19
